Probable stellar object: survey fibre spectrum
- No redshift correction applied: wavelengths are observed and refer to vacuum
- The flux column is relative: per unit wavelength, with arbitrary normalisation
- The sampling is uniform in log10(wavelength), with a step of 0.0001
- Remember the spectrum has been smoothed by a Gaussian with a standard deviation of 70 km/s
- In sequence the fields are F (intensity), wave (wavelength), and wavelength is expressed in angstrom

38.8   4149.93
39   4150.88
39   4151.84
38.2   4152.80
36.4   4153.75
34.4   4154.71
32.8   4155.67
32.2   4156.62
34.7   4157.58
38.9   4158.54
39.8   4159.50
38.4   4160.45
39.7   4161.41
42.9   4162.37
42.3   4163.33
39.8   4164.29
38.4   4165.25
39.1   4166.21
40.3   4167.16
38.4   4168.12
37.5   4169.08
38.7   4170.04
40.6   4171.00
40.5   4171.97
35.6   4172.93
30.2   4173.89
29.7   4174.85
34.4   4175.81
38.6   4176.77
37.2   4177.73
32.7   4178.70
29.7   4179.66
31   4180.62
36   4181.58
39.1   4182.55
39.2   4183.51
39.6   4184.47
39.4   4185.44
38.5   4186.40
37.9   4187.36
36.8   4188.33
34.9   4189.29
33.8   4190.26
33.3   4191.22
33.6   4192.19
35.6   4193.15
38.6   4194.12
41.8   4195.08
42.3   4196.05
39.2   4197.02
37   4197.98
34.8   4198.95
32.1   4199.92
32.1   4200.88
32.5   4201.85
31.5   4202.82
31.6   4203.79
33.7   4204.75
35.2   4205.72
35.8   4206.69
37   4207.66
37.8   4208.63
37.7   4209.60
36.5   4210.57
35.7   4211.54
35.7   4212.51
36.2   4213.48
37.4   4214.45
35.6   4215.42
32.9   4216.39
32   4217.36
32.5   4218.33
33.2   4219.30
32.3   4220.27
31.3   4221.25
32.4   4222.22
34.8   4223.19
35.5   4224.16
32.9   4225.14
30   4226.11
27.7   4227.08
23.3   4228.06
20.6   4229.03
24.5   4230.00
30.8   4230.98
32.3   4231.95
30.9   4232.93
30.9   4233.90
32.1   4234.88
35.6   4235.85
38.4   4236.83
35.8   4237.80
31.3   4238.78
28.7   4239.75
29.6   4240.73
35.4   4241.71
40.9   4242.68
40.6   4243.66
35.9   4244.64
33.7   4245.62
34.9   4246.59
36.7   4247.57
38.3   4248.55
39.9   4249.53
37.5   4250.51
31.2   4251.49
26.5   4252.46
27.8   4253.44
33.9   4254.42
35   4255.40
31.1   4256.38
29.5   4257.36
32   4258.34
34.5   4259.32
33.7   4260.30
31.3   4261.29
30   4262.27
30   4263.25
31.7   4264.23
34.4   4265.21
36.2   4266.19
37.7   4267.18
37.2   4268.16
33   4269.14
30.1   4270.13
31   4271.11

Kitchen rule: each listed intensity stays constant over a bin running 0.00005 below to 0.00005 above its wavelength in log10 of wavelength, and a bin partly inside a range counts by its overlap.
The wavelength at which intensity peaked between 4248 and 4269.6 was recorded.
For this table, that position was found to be 4249.53 angstrom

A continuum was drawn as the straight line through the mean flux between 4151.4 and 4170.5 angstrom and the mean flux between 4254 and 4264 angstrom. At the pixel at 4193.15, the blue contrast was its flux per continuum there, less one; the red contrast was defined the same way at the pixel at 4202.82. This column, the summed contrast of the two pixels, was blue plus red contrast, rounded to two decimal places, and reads -0.13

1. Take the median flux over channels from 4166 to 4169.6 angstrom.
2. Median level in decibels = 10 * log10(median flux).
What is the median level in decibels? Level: 15.88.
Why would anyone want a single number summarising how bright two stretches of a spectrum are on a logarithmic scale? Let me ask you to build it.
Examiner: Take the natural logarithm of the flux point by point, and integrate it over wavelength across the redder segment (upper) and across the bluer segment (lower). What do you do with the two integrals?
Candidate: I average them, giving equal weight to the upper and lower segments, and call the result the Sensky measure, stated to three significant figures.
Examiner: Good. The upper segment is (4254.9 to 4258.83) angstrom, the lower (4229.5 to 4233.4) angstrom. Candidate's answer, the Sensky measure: 13.4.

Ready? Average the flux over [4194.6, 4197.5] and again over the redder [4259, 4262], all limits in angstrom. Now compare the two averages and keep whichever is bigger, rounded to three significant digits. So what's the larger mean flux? 41.1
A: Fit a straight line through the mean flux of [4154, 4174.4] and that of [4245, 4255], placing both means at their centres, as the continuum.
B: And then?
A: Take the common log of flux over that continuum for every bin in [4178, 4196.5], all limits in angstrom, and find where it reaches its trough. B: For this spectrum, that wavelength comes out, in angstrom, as 4179.66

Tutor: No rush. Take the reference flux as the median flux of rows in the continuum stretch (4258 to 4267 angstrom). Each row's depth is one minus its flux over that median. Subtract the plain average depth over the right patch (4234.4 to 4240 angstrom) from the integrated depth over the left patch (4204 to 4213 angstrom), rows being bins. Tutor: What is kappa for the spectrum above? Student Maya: -1.1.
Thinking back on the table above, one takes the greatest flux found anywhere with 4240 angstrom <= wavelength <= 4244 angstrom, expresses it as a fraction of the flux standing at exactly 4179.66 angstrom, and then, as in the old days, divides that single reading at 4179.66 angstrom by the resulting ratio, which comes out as 22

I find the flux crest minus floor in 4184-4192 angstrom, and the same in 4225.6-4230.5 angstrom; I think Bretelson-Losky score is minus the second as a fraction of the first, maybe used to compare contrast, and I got -1.5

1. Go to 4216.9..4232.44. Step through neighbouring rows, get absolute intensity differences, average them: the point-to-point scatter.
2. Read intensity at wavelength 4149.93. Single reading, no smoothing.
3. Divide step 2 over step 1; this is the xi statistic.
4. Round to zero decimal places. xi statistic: 17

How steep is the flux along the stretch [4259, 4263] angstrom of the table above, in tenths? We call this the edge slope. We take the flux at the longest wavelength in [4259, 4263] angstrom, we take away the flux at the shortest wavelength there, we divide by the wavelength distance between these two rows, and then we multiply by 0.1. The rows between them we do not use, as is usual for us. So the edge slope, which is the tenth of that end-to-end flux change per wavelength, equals -0.15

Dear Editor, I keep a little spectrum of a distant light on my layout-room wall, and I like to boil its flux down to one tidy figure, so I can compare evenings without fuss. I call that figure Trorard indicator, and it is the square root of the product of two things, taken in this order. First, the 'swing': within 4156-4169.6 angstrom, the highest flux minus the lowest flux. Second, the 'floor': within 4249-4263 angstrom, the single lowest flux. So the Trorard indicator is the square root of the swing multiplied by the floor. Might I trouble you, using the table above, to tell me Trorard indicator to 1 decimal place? 16.8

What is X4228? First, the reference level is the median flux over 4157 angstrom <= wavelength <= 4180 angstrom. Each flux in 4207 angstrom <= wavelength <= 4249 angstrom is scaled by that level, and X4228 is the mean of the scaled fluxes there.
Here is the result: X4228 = 0.869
